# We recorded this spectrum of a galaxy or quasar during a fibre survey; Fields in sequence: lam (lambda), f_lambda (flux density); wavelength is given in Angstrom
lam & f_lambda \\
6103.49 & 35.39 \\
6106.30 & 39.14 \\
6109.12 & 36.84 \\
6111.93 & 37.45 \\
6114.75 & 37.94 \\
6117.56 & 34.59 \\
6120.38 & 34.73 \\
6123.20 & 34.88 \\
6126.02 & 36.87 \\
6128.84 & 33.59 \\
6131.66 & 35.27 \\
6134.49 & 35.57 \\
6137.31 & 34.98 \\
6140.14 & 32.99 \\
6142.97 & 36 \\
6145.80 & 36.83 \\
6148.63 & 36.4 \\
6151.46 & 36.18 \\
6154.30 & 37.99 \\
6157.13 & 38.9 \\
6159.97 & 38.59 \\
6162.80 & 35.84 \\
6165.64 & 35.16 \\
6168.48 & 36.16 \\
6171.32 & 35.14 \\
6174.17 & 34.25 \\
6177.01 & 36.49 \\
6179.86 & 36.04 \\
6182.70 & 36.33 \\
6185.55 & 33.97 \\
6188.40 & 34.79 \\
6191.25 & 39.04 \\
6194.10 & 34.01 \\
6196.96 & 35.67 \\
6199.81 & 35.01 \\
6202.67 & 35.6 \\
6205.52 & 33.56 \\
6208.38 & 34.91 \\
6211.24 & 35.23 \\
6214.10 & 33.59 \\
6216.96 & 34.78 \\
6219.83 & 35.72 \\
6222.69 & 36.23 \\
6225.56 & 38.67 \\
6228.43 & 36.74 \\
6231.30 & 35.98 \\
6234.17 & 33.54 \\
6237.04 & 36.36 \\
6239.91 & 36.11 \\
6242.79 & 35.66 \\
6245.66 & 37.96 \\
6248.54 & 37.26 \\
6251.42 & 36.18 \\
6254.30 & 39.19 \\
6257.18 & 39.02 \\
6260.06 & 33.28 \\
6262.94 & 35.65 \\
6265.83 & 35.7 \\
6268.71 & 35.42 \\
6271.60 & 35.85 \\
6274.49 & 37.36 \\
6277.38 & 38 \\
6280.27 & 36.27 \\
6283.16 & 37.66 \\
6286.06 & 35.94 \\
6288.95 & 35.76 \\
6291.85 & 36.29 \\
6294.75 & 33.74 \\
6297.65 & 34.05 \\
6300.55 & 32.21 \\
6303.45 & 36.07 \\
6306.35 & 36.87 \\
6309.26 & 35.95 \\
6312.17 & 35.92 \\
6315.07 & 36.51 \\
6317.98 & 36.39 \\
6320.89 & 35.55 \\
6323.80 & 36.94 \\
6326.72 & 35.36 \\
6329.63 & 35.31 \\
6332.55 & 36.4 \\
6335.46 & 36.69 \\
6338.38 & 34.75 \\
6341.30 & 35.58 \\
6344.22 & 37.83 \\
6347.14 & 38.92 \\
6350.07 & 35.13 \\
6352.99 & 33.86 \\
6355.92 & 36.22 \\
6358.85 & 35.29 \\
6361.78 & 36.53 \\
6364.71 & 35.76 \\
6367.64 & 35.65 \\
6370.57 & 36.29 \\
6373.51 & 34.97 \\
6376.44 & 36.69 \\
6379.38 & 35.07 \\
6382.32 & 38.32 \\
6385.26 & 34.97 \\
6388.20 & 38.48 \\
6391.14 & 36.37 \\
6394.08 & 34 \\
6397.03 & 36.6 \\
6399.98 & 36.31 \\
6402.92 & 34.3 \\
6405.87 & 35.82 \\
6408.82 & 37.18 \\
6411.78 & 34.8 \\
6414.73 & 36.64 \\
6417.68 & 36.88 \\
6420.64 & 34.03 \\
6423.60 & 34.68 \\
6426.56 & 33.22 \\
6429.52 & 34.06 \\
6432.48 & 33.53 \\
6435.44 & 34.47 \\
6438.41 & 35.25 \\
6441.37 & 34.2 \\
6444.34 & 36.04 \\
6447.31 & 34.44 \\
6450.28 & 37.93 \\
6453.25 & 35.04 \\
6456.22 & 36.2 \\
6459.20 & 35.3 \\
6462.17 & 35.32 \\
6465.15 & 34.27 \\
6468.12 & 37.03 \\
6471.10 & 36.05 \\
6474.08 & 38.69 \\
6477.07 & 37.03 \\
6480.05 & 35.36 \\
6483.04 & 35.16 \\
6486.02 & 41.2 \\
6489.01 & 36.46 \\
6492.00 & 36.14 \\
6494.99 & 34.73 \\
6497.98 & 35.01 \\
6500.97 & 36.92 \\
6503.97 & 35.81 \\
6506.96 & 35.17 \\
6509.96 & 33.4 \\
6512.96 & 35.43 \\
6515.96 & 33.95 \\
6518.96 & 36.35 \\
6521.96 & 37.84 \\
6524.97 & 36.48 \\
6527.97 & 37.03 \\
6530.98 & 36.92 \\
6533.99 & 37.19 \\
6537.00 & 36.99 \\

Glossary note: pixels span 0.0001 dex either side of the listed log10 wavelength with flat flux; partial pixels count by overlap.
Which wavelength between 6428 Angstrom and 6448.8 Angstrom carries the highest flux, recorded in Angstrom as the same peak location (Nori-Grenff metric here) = 6444.34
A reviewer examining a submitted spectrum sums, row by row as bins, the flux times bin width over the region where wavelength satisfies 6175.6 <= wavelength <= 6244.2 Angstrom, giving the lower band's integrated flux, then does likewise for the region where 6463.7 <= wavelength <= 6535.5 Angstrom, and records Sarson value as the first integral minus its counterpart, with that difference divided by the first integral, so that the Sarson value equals -0.066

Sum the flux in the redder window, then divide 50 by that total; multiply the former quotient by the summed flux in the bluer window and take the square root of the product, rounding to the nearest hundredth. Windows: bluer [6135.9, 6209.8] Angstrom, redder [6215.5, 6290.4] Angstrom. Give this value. 7.01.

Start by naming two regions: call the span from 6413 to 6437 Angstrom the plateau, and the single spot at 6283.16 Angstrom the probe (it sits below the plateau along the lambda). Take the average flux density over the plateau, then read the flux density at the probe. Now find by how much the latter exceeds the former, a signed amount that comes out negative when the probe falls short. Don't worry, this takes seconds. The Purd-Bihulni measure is 3.0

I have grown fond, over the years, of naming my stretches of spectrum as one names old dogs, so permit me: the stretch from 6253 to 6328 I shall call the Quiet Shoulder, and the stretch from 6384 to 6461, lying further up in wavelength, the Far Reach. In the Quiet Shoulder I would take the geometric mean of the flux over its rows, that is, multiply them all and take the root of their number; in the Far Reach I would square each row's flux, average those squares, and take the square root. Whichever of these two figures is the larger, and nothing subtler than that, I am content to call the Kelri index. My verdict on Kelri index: 36.0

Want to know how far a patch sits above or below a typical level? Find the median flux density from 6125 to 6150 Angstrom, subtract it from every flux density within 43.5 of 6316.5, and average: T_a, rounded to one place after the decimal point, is 0.4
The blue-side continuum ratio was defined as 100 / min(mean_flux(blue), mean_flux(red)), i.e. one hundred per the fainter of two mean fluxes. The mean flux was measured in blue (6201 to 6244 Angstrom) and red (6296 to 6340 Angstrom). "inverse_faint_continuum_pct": 2.82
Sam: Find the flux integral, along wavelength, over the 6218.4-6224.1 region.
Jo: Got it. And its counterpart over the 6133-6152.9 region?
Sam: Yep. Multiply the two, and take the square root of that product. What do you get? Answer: 381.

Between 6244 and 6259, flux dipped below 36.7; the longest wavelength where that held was 6251.42 Angstrom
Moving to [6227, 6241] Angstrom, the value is 6239.91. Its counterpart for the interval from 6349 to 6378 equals 6376.44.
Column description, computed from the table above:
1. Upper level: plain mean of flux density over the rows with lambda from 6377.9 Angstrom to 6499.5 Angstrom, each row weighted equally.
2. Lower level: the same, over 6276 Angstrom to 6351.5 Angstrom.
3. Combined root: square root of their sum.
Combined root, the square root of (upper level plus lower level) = 8.47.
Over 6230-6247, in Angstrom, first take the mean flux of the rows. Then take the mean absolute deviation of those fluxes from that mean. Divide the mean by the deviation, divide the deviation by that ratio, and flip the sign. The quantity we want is -0.022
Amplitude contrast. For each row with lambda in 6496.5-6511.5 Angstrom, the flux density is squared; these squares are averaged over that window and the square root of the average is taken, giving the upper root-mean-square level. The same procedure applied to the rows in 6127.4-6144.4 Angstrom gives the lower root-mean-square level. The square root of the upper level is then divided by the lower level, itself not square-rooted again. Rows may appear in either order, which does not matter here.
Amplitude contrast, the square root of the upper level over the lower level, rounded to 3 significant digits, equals 0.171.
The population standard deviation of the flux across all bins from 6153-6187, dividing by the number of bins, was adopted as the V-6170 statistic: 1.51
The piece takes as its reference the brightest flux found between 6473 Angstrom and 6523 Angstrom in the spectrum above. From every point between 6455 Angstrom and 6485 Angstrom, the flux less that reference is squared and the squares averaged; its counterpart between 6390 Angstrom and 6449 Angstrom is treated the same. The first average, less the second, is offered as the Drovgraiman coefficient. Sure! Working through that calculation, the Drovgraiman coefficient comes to -10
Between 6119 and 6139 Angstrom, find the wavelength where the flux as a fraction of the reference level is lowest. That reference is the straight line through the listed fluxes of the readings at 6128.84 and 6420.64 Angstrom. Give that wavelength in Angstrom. 6128.84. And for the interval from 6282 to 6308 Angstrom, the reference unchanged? 6300.55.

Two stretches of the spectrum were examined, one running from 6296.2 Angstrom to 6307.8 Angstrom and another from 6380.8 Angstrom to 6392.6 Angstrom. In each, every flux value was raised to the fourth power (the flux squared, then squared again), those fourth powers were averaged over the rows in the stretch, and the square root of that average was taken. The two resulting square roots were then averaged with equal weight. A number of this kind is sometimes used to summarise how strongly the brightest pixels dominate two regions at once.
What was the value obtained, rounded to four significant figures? 1299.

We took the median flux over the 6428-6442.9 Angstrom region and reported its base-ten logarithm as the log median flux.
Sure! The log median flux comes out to 1.53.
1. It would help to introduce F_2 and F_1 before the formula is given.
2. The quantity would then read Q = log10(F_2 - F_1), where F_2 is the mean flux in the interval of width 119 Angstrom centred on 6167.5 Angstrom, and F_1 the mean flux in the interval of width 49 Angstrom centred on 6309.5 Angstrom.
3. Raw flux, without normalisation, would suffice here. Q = -0.75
